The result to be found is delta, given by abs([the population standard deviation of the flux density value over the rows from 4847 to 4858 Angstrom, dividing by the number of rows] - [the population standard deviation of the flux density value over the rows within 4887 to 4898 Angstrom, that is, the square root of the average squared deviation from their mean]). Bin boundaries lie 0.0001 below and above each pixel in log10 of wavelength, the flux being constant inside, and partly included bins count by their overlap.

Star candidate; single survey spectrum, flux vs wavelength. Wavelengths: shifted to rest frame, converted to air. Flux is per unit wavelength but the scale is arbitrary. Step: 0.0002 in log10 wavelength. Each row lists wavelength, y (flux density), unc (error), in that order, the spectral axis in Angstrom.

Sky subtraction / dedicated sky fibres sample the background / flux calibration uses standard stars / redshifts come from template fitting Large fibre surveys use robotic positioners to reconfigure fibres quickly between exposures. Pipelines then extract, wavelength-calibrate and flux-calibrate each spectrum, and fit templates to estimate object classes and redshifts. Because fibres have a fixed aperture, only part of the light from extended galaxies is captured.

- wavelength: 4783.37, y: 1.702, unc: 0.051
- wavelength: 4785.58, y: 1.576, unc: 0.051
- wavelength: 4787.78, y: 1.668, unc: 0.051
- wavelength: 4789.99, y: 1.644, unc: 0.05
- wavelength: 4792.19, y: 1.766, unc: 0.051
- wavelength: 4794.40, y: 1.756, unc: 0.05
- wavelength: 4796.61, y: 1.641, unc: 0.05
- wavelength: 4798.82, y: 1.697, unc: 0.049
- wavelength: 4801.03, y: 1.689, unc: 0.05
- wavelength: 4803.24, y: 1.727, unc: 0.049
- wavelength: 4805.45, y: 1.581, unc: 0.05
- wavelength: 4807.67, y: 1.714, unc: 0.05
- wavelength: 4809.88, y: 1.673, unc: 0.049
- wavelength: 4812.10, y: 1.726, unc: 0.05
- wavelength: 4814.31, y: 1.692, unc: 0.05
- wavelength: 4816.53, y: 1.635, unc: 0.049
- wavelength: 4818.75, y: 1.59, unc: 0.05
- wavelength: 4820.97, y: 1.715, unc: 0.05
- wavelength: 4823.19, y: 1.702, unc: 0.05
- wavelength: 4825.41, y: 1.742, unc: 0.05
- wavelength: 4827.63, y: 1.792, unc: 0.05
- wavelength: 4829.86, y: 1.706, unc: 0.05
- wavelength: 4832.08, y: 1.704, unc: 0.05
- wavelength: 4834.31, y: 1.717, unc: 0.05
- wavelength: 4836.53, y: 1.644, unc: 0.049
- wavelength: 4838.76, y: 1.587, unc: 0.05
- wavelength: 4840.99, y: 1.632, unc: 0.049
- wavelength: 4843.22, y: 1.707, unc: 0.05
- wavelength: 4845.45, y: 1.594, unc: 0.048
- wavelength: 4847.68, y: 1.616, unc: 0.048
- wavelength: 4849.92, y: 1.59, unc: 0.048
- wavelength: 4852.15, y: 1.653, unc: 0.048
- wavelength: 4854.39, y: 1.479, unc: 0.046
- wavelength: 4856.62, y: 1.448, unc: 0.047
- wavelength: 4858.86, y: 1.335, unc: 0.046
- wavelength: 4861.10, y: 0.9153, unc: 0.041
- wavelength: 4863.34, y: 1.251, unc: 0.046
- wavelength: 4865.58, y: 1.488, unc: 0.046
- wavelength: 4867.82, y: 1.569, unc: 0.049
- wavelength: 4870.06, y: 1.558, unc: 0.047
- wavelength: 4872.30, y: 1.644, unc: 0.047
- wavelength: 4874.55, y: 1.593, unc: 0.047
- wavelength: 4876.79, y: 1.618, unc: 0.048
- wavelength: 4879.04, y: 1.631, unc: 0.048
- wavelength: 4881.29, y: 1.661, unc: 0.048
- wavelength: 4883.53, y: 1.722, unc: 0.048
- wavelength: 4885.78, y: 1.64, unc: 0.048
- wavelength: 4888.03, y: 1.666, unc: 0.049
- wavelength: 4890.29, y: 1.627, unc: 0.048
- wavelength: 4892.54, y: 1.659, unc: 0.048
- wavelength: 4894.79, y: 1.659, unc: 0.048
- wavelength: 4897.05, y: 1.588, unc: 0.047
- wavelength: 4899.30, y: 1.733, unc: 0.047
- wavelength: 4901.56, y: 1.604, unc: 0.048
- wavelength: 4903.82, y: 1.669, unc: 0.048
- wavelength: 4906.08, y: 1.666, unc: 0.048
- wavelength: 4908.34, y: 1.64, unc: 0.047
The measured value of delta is 0.050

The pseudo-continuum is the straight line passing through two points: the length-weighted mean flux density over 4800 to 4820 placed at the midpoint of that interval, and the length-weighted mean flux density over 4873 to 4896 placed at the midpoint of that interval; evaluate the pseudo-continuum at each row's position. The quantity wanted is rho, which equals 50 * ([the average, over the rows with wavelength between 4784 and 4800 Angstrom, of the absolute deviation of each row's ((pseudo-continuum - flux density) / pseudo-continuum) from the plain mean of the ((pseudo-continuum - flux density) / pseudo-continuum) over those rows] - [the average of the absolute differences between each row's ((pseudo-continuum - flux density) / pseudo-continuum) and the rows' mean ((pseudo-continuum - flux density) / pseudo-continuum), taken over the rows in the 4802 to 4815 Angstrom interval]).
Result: 0.4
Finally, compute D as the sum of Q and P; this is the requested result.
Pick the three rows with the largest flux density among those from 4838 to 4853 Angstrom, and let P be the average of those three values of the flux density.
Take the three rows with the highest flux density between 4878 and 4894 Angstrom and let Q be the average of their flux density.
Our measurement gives 3.35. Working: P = 1.66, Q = 1.68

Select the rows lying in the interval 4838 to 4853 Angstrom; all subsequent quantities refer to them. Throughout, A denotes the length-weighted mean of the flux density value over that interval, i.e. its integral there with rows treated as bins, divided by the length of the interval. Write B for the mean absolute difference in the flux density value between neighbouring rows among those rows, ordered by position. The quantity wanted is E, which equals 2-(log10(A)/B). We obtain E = -1.7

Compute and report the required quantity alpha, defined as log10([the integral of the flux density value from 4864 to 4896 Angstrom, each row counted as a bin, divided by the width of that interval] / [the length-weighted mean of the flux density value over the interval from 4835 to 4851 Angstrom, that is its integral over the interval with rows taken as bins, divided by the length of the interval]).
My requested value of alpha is -0.002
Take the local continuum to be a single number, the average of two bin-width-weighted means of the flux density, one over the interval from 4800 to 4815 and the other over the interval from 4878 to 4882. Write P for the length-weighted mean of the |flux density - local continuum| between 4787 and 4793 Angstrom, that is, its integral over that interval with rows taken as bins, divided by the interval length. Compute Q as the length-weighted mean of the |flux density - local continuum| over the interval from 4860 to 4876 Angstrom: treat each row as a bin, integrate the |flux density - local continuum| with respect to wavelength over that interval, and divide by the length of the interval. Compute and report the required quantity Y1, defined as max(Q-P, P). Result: 0.188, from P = 0.041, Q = 0.229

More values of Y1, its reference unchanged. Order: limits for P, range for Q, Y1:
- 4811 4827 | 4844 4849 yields 0.053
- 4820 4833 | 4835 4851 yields 0.062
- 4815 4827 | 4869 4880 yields 0.056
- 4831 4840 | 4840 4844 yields 0.047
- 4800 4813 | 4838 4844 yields 0.048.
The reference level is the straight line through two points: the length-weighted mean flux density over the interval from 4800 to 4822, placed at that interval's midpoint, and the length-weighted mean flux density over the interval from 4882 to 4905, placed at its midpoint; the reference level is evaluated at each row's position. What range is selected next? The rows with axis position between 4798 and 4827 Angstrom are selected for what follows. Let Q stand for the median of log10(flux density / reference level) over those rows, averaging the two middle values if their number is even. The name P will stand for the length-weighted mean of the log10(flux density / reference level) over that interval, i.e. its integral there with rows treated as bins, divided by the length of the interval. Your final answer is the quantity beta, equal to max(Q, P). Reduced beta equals 0.005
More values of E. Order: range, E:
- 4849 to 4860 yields 0.2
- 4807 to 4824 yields -2.3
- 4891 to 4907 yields -1.2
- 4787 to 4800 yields -1.5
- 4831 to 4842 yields -2.7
